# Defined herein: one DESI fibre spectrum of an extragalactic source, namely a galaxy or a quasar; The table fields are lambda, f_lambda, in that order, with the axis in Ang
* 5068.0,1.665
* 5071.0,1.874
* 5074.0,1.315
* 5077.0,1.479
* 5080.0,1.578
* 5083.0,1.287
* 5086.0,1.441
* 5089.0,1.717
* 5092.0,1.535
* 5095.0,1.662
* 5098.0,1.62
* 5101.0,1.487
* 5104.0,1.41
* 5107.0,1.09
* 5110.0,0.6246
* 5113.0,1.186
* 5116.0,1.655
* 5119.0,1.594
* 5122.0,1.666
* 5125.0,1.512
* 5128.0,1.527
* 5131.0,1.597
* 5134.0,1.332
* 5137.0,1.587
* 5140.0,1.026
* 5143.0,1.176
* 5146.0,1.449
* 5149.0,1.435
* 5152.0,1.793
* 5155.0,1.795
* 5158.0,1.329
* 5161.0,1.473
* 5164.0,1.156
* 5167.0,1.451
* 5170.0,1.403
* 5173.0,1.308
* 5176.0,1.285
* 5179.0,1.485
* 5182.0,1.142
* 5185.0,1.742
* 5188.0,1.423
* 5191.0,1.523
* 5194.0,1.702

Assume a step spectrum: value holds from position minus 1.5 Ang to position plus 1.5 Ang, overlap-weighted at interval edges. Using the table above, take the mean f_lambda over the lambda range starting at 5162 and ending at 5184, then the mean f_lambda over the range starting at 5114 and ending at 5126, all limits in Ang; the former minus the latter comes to -0.3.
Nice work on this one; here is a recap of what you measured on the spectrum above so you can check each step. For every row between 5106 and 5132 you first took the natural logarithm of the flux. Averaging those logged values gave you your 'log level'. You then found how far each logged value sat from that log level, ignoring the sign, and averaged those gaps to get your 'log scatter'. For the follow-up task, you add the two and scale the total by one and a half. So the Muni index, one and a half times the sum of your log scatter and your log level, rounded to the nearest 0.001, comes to 0.786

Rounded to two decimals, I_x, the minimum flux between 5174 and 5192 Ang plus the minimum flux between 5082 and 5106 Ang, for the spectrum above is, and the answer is 2.43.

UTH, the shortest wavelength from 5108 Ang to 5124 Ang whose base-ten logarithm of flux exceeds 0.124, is 5116.0 Ang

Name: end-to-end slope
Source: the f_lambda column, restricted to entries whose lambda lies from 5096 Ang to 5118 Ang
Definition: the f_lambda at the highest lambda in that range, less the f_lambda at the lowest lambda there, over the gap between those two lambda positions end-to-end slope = 0.00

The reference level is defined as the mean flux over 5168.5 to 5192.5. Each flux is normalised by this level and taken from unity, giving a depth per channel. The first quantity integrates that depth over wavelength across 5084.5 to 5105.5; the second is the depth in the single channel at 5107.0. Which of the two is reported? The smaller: -2.1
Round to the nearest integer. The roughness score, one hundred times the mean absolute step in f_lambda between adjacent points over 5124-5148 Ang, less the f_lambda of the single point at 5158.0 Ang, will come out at 21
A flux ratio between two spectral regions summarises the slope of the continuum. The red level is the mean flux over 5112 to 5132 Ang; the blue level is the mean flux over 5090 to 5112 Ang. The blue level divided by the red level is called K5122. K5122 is 0.88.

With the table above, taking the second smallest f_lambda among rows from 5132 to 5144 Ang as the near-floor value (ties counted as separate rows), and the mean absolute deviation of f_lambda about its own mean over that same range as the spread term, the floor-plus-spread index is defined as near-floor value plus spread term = 1.36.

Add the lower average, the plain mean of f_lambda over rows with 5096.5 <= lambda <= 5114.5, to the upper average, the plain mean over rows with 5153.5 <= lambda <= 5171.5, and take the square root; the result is 1.63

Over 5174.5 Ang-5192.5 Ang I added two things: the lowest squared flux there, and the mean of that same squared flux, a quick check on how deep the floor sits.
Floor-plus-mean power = 3.4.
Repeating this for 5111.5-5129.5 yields 3.8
